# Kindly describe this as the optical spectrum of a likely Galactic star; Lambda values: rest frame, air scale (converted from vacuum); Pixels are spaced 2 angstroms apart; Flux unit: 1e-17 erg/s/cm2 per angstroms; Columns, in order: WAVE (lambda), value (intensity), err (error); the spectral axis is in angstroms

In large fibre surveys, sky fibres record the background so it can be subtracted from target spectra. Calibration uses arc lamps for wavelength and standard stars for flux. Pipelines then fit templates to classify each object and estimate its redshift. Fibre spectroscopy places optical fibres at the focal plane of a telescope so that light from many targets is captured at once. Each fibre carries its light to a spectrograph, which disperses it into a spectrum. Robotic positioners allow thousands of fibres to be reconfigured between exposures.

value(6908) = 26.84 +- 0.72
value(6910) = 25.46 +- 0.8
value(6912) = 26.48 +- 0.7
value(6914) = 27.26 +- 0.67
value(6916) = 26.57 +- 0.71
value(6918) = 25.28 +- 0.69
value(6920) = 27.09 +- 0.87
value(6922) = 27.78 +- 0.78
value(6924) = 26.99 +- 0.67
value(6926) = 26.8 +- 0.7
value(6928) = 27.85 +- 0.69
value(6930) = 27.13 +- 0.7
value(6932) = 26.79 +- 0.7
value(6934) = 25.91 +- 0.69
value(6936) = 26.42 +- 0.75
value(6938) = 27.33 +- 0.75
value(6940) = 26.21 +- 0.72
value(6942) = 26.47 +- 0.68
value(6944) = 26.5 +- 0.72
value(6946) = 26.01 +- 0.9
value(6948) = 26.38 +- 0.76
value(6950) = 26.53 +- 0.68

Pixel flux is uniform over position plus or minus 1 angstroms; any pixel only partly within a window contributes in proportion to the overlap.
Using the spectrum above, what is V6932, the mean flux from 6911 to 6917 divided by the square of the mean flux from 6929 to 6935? 0.0378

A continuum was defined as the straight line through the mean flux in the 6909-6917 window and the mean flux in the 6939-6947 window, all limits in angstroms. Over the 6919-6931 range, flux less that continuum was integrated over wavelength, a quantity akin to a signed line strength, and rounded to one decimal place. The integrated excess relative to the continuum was 10.7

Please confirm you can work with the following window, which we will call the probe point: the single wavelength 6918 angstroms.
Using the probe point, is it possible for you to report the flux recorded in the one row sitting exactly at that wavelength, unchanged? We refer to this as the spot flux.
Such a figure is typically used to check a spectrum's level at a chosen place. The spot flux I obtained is 25.28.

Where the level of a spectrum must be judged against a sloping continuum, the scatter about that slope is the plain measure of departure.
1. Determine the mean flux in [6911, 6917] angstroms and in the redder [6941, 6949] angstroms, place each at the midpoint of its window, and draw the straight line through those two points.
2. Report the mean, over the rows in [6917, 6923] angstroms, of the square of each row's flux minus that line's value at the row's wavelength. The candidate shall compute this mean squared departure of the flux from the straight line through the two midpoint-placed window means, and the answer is 1.2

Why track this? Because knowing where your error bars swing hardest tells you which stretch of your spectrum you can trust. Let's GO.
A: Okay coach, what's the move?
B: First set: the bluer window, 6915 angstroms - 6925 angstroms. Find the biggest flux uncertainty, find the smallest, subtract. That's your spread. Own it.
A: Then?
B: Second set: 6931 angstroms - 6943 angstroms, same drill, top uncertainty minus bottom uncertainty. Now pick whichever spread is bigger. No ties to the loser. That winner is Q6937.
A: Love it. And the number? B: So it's 0.20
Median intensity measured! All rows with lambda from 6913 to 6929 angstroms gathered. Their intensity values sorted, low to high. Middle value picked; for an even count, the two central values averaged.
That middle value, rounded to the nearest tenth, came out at 27.0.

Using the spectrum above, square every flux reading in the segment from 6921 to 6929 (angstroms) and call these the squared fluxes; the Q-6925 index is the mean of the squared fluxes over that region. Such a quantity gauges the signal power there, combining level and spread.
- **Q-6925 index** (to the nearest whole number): 749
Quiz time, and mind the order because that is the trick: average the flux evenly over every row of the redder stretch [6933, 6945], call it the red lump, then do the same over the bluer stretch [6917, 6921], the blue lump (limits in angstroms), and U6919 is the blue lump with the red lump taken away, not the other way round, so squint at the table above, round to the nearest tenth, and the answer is -0.3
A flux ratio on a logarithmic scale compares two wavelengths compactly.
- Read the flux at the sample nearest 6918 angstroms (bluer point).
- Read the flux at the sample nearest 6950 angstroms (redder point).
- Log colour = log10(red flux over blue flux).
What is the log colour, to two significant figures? 0.021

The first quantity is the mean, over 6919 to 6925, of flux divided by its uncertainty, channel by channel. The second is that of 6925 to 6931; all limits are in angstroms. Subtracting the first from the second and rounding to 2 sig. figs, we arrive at 3.5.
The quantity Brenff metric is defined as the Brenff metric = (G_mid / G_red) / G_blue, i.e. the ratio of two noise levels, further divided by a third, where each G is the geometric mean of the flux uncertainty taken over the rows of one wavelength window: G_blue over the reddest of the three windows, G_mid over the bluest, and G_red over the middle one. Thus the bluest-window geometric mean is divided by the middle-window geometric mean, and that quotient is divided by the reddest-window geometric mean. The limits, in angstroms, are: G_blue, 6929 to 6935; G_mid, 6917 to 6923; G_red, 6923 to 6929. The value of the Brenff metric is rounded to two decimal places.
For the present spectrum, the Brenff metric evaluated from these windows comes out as 1.62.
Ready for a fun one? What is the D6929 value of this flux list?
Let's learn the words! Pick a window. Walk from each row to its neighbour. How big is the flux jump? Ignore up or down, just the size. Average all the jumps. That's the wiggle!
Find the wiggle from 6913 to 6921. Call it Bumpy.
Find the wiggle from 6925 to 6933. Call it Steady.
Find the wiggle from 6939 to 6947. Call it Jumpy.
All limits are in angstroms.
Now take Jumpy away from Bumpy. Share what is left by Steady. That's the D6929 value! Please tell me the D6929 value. 1.4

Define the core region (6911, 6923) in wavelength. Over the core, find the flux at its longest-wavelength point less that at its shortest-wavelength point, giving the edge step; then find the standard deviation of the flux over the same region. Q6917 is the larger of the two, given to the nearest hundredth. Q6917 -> 1.30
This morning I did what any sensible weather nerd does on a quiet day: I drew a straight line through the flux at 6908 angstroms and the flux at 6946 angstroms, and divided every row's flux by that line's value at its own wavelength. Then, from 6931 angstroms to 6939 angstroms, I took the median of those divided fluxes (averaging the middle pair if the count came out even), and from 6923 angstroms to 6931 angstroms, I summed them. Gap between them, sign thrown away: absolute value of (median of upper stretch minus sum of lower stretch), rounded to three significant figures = 3.10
